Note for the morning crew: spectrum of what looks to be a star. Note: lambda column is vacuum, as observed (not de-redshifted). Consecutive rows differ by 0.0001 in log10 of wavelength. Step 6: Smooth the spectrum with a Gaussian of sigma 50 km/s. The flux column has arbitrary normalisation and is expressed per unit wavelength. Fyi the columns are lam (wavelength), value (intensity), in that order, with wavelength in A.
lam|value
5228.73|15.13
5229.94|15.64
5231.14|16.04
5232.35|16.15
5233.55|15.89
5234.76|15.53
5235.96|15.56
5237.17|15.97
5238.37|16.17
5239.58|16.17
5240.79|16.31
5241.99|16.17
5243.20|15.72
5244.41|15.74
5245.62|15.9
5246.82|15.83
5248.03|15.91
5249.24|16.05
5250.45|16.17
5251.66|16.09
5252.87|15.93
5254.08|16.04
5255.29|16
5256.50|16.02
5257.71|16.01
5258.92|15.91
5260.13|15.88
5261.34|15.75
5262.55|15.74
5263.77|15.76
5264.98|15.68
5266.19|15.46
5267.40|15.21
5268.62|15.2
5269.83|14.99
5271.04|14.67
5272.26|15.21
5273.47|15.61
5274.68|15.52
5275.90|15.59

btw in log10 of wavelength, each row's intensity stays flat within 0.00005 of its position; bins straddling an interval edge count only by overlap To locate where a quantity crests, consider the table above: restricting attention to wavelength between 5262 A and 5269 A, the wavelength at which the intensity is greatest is 5263.77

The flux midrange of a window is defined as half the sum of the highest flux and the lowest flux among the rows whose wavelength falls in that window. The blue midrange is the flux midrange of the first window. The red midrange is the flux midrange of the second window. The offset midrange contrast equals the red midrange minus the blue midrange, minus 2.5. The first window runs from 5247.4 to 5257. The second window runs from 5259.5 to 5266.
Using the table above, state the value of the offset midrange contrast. -2.8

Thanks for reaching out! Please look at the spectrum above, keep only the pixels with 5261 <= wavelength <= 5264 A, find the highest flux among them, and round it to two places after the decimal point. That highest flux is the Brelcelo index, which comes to 15.76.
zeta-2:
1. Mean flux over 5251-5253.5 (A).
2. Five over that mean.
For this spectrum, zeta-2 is 0.312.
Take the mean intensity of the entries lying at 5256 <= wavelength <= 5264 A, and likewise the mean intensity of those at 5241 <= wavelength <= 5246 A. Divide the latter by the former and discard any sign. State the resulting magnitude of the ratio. 1.00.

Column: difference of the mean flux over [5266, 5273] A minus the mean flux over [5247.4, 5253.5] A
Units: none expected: -0.9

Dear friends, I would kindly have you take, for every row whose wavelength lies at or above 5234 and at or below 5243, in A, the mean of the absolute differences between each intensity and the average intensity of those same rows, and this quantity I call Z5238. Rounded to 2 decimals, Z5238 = 0.25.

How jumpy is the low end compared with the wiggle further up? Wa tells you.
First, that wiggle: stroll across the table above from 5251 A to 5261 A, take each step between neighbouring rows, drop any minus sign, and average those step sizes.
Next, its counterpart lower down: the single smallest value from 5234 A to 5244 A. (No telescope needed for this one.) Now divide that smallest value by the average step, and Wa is 231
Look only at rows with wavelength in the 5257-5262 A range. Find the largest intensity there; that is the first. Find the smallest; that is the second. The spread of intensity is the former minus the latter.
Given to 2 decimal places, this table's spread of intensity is 0.26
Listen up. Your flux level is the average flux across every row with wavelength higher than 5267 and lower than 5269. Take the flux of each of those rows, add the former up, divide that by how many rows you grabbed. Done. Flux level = 15.2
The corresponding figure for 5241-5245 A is 15.9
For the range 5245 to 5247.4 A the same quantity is 15.9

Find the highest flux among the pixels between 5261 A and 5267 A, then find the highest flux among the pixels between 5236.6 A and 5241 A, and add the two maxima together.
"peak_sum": 32.1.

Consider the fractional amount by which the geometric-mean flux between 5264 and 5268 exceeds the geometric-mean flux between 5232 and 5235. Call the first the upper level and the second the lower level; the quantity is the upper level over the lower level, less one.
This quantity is -0.026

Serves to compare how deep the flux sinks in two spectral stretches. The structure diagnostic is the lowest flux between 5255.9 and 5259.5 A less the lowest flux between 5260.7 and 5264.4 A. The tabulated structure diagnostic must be 0.2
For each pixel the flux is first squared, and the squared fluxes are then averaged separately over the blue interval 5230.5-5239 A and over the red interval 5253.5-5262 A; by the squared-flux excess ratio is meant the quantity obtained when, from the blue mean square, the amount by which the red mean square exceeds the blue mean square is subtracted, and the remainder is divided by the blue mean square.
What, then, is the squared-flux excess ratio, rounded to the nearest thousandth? 0.995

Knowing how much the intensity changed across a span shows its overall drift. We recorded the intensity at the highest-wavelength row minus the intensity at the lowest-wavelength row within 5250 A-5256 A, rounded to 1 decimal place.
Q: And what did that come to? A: -0.2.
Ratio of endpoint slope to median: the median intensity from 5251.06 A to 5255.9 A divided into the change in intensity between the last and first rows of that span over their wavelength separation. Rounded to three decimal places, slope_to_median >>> -0.002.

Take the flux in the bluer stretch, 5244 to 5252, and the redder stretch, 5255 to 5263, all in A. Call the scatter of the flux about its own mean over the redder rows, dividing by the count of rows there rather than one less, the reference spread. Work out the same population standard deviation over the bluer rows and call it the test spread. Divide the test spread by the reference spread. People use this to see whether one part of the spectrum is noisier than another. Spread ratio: 1.3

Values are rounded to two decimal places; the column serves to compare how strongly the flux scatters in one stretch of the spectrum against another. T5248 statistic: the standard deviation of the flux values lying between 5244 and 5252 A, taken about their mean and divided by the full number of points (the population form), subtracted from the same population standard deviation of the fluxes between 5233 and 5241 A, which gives 0.14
